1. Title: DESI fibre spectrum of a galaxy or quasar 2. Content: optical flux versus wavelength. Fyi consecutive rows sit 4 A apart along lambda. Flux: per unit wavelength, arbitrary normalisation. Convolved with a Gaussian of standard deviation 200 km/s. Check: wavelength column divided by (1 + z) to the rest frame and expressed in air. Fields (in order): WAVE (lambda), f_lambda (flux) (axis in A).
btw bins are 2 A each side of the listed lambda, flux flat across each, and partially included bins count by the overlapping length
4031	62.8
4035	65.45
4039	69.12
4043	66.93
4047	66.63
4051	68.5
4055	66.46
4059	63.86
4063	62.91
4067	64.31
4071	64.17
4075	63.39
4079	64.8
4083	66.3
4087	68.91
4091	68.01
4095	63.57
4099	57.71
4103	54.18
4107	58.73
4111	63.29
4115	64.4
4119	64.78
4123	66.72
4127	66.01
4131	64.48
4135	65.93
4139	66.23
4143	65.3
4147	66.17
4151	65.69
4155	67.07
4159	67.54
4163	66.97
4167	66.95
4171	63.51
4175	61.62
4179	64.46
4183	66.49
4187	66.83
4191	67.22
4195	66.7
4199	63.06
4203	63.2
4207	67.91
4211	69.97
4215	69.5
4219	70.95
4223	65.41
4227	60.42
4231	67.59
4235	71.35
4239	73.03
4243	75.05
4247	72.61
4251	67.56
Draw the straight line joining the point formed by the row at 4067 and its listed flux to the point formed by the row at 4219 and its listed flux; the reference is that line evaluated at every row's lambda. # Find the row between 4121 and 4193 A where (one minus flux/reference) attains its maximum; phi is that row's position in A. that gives 4175 A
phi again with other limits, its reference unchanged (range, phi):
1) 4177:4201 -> 4199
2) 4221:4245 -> 4227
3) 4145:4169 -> 4151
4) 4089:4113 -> 4103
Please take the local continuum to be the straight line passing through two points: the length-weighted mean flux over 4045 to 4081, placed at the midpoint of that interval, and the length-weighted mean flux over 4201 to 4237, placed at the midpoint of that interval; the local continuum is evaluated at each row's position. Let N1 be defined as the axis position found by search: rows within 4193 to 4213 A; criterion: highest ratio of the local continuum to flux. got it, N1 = 4199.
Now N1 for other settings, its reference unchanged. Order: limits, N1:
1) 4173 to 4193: 4175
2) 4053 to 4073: 4063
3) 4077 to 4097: 4095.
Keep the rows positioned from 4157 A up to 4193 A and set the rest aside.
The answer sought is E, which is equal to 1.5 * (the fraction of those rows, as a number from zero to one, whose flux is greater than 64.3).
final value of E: 1.17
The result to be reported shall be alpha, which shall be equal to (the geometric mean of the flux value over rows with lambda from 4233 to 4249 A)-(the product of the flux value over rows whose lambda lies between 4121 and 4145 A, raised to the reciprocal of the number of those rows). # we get 7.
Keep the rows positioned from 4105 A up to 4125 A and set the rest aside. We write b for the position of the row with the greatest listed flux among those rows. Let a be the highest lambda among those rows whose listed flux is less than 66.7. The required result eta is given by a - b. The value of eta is -4 A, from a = 4119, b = 4123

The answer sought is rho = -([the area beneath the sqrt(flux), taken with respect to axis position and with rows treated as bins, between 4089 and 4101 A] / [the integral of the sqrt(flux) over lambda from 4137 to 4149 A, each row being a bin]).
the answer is -0.98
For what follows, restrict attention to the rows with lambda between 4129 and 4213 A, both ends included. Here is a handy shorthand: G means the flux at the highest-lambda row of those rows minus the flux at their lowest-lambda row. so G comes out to 5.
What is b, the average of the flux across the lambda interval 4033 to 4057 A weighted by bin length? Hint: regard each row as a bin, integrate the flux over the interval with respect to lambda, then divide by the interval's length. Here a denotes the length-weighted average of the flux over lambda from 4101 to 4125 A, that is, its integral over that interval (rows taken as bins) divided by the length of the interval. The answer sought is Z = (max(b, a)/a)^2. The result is 1.17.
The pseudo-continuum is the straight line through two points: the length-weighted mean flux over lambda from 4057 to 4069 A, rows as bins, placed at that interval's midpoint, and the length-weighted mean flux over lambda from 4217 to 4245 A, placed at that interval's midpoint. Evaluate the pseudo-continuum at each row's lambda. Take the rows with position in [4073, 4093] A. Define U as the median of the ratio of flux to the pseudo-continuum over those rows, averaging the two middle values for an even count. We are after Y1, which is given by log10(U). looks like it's 0.013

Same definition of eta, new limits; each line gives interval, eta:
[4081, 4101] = 12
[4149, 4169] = -8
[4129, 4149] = 8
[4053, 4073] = 16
